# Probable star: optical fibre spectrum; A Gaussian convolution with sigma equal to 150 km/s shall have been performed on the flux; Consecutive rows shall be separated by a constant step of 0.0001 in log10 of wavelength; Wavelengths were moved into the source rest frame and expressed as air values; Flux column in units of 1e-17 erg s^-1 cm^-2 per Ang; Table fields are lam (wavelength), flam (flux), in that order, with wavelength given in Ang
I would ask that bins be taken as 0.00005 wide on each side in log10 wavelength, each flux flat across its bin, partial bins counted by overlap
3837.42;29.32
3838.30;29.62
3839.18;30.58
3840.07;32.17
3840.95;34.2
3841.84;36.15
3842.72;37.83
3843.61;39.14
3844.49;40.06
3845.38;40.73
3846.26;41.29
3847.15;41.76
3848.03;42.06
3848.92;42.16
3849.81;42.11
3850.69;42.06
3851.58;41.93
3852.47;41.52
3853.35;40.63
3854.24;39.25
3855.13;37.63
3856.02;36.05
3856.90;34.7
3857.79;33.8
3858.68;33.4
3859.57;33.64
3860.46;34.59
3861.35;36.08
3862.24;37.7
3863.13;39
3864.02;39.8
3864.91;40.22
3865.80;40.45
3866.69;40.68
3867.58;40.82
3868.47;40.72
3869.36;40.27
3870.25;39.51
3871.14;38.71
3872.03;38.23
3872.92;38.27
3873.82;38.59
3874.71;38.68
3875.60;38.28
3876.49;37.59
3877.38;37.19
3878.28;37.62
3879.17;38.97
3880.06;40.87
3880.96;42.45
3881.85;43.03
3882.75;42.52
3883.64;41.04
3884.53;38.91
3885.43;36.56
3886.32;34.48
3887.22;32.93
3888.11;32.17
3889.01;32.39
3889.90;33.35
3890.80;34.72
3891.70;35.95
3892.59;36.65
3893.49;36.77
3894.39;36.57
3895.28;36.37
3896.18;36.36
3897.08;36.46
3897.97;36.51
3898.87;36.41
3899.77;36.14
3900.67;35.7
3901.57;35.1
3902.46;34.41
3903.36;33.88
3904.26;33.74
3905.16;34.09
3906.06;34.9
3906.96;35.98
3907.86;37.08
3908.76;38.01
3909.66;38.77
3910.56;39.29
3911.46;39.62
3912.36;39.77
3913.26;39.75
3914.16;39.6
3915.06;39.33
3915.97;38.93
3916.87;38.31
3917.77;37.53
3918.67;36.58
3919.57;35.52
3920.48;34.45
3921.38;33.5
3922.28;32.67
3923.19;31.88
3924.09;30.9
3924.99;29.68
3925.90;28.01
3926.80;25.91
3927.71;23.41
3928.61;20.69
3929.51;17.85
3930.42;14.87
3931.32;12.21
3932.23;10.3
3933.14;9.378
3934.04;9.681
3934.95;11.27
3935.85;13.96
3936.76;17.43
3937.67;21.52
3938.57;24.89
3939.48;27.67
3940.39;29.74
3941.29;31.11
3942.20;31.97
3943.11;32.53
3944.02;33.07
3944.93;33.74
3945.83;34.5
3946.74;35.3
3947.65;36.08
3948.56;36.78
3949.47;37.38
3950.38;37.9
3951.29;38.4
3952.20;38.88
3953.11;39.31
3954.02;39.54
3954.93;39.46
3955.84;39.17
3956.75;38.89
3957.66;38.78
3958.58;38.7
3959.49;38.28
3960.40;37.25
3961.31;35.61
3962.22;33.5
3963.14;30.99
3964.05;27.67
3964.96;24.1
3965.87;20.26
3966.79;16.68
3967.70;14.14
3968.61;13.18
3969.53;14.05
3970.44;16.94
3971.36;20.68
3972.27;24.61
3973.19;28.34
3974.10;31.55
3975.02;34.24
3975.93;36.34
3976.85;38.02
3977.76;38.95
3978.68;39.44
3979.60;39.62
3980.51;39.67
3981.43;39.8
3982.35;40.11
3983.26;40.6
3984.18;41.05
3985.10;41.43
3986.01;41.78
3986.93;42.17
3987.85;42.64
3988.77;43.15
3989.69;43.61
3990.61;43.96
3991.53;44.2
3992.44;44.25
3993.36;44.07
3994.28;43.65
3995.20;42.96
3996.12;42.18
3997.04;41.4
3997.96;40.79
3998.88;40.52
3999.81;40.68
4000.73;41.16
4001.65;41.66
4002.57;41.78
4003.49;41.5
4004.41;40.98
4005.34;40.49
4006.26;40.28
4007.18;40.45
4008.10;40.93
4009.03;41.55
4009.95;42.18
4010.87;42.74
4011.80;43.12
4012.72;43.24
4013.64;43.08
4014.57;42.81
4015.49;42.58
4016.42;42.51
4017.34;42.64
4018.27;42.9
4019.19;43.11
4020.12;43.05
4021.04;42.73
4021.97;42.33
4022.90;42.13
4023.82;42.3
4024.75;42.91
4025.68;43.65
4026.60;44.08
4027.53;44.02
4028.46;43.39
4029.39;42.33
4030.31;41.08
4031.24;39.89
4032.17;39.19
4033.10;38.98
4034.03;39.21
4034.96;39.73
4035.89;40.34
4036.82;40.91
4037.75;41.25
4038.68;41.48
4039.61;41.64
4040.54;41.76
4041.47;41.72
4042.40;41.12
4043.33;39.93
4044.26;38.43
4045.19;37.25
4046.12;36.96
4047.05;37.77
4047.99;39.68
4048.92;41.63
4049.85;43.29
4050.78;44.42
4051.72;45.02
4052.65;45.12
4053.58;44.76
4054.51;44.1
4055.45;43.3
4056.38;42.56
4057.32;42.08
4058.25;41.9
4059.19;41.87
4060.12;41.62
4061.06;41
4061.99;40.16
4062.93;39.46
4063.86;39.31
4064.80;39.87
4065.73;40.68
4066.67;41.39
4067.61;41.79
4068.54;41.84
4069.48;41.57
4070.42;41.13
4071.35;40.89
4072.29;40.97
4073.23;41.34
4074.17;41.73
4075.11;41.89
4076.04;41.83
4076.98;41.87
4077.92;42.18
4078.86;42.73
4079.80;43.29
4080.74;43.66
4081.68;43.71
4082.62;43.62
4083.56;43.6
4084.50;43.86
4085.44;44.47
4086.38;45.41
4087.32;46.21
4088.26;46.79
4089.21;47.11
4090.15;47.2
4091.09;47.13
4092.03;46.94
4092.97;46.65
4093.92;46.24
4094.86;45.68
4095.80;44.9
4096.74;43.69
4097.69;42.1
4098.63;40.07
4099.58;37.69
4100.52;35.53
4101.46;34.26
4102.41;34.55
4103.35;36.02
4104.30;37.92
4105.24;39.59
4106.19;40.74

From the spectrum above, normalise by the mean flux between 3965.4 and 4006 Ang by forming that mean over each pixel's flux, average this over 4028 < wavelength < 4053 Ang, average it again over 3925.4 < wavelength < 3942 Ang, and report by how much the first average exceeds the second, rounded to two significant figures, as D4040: -1.3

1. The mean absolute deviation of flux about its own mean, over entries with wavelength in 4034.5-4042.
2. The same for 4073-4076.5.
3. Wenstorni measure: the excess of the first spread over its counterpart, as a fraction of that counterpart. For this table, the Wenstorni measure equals 2.3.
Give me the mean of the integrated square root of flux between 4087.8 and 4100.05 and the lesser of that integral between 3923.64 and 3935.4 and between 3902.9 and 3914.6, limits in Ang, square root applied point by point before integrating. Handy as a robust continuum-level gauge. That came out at 65.9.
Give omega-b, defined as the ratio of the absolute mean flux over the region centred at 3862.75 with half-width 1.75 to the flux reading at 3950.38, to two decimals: 1.01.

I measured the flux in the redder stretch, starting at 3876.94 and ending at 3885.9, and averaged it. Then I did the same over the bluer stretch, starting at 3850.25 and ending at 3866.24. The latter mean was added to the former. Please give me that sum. 78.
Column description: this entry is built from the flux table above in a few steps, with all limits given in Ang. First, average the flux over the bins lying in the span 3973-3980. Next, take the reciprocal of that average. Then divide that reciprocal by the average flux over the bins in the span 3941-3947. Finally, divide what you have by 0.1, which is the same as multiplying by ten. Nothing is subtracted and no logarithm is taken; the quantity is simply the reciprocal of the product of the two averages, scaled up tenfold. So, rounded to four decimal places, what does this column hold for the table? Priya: 0.0084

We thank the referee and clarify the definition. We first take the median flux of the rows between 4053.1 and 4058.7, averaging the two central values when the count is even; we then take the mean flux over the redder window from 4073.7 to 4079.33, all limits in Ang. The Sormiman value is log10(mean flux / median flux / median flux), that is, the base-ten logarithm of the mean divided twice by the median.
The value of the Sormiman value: -1.64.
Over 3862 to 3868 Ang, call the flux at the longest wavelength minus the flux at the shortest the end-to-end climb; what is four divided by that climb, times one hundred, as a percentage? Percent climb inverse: 128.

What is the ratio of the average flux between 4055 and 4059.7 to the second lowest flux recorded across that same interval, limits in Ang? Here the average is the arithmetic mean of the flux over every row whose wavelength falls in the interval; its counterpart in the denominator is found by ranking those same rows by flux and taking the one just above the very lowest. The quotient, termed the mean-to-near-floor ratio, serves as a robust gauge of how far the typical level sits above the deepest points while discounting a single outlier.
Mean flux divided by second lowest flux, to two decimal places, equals 1.01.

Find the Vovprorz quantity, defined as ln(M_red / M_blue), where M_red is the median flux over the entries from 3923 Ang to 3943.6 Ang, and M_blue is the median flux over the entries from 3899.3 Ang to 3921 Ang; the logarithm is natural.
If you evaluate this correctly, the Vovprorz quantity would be -0.45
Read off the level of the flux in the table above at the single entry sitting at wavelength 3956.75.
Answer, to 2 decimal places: 38.89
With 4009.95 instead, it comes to 42.18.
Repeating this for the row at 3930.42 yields 14.87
